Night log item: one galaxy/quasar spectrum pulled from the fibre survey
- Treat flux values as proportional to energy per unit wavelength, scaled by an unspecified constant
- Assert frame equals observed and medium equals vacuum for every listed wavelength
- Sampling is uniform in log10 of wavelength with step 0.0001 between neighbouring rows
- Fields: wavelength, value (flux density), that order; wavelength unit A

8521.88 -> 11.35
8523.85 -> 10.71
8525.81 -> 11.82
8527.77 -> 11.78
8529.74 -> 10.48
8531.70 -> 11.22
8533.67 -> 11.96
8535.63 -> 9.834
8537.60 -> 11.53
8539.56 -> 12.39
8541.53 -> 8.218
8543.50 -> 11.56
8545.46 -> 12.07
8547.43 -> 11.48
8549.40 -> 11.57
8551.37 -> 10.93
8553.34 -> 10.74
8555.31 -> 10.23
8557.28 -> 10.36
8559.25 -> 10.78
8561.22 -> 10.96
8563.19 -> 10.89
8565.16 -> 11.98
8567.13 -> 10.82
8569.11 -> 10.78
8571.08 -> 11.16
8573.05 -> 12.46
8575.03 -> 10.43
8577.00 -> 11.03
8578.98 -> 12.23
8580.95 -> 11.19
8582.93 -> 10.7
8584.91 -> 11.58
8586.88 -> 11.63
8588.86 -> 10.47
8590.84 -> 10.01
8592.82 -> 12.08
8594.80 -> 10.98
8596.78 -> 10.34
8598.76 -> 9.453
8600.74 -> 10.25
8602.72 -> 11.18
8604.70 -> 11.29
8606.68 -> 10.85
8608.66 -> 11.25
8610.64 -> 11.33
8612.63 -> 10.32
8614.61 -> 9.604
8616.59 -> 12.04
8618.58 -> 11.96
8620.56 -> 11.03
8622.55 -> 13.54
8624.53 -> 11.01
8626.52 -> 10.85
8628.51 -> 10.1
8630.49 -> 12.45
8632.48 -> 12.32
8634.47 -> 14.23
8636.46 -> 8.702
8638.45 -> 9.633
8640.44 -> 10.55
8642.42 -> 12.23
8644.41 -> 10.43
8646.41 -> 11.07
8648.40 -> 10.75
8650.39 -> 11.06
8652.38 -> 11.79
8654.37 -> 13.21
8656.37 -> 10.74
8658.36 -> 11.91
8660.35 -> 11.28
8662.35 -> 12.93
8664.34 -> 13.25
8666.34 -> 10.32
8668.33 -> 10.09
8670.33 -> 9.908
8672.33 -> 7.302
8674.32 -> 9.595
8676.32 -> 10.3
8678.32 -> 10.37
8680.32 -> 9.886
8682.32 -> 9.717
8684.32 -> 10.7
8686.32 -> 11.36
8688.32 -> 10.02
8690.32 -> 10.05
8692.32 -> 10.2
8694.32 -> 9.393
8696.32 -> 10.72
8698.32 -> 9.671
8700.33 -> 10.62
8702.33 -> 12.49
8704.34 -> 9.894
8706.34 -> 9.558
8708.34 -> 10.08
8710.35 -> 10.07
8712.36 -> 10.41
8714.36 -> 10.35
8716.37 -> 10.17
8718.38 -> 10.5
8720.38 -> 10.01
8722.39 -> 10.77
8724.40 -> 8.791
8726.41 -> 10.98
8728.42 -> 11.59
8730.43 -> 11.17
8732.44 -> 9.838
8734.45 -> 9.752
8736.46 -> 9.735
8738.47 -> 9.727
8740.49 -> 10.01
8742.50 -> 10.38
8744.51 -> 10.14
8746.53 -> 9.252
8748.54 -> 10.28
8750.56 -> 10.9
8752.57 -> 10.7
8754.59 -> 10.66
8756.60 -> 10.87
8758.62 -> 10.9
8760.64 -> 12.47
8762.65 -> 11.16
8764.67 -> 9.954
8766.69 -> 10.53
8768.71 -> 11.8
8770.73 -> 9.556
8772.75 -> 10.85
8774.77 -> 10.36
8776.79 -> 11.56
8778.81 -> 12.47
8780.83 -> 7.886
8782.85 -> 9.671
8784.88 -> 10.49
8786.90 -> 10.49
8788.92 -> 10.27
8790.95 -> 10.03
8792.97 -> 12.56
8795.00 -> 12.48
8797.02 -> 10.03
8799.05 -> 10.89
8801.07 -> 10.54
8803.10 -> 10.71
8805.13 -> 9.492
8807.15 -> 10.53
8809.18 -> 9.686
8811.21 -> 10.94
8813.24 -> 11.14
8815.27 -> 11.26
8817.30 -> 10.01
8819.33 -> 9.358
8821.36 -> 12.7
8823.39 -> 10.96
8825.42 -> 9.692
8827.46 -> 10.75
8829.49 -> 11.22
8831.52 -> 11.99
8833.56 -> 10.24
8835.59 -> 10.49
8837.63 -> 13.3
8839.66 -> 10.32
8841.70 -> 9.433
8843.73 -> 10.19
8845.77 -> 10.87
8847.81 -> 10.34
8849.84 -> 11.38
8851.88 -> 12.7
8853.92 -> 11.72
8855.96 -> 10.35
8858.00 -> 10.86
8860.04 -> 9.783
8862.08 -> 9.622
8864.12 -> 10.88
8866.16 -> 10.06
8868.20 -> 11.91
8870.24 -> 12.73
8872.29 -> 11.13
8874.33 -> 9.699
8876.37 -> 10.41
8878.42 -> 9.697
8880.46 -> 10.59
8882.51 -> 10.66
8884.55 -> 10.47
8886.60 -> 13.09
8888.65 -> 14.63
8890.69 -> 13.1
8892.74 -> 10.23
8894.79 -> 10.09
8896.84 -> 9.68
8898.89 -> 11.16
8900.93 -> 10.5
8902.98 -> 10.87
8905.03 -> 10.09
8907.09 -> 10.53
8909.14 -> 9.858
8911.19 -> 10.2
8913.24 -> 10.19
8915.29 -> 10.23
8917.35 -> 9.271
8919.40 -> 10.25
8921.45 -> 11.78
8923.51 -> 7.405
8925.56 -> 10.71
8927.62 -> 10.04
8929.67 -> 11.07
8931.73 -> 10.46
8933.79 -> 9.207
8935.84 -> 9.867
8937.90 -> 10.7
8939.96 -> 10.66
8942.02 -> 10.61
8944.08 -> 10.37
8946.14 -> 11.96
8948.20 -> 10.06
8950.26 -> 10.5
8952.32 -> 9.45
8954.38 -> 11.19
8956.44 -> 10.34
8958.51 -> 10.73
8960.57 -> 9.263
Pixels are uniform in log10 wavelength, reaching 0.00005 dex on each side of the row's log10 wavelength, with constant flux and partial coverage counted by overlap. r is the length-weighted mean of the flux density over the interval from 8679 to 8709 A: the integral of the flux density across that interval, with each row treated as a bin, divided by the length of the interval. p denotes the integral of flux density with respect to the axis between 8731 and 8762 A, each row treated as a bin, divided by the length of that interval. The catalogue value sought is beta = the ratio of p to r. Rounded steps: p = 10.4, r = 10.3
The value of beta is 1.01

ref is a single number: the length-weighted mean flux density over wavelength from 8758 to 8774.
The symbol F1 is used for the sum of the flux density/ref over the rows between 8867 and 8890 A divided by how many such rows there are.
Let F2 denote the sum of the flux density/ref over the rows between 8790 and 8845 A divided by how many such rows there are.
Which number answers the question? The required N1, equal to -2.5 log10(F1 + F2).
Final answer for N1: -0.770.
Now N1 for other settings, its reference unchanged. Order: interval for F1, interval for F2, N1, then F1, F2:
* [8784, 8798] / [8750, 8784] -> -0.745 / 1.00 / 0.98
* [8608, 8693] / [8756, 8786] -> -0.746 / 1.01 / 0.98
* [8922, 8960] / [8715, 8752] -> -0.687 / 0.95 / 0.94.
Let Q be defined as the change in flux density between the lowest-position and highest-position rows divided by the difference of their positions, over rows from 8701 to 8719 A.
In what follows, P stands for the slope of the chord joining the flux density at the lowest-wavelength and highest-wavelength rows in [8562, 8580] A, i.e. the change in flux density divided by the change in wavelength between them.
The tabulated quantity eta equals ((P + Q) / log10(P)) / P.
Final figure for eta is 0.4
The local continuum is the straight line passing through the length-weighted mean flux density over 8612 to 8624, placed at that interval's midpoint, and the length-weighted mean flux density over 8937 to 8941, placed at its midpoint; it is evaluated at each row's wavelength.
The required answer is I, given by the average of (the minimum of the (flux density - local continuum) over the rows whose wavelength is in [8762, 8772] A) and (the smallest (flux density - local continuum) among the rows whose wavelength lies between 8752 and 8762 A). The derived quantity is -0.99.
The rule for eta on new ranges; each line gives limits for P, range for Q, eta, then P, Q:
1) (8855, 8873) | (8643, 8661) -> -1.6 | 0.048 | 0.053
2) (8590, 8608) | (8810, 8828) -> -0.6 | 0.053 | -0.012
